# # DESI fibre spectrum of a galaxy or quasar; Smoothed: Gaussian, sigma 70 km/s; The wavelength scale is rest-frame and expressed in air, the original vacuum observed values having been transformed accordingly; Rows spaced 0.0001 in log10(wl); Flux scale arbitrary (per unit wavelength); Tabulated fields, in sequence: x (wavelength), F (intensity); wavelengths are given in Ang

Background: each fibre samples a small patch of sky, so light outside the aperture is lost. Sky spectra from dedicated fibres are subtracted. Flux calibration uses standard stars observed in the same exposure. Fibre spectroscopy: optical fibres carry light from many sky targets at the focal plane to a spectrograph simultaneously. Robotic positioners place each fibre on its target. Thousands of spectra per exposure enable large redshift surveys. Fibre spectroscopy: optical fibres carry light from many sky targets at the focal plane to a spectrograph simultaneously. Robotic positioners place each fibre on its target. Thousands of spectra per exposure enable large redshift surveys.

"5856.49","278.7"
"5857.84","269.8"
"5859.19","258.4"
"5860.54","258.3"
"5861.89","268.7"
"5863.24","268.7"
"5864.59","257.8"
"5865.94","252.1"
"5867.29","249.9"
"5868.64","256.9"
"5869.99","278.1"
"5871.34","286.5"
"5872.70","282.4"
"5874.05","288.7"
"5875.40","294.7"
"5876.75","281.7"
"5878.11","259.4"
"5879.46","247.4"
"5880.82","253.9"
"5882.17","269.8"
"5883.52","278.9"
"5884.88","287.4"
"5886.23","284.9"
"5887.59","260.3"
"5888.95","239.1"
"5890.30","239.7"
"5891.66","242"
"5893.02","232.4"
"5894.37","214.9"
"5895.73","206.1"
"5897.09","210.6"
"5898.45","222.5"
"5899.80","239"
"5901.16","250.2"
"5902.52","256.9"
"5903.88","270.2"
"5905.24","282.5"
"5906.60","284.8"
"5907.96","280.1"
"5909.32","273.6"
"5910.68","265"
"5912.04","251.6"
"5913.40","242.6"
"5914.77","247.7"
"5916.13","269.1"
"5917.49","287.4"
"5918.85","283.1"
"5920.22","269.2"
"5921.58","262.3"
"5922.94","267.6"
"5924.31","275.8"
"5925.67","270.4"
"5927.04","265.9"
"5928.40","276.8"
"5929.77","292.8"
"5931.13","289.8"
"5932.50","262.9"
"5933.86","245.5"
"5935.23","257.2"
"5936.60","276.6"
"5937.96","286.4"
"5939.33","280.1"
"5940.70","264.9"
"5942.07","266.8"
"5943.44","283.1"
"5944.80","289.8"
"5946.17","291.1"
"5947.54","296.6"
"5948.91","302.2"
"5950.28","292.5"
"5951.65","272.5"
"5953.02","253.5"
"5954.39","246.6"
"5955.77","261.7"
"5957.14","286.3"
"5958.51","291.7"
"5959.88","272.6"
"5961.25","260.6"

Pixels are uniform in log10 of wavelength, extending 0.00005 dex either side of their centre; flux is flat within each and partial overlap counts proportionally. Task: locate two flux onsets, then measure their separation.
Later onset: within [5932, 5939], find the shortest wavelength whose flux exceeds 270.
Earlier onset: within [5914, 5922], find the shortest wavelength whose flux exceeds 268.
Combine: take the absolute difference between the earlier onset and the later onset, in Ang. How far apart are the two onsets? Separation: 20.5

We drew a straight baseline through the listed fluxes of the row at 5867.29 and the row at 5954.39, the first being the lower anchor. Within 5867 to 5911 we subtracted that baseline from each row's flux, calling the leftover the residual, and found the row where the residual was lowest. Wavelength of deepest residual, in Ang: 5895.73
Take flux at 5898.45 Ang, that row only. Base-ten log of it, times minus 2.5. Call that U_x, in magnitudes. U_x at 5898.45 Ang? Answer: -5.87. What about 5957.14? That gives -6.14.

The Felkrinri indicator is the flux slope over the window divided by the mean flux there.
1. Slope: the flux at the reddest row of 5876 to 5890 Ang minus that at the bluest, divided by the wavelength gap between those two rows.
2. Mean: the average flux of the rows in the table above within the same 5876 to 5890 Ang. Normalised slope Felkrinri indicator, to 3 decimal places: -0.013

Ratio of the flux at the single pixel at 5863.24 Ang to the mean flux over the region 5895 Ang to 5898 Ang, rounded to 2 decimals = 1.29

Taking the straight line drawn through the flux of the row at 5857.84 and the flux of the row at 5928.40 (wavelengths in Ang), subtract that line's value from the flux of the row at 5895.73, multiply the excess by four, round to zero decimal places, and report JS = -270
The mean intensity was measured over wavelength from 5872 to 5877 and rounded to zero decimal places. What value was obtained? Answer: 287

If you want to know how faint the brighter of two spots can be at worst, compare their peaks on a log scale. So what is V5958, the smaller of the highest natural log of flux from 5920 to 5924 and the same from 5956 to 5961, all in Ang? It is 5.60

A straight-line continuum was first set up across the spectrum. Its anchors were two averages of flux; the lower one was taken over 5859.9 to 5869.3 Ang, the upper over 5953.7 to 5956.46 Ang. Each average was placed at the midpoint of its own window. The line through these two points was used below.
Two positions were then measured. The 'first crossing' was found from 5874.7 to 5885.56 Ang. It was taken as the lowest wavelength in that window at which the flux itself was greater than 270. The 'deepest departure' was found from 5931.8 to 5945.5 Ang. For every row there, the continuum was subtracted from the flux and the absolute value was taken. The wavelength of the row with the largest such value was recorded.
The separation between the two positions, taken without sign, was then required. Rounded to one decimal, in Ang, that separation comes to 69.4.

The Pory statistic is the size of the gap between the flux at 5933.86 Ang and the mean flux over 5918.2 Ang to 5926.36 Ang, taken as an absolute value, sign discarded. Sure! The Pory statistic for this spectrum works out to 26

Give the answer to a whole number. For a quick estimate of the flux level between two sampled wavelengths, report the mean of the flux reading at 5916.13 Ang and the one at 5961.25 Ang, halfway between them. 265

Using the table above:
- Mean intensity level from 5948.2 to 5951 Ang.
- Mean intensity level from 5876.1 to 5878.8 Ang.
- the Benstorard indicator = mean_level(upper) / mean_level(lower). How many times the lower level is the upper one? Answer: 1.10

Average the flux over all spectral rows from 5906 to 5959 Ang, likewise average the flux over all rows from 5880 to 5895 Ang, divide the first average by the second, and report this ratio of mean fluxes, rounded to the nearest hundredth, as 1.07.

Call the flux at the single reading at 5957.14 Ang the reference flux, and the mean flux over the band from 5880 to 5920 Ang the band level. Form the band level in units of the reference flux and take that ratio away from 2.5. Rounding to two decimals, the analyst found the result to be 1.61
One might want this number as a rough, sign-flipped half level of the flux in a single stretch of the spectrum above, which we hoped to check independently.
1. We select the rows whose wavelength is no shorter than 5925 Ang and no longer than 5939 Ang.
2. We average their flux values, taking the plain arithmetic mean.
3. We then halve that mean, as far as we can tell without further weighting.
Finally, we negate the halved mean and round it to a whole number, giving -136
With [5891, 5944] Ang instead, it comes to -131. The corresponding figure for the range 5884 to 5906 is -123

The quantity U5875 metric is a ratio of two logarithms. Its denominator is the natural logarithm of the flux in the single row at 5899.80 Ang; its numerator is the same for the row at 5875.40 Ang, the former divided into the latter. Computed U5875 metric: 1.038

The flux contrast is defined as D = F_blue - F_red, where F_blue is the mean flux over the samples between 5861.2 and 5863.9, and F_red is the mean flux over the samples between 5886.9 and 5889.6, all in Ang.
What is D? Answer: 19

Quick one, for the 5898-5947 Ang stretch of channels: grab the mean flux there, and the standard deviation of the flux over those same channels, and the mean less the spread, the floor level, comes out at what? 253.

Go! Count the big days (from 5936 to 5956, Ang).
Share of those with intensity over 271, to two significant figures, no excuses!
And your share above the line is 0.67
